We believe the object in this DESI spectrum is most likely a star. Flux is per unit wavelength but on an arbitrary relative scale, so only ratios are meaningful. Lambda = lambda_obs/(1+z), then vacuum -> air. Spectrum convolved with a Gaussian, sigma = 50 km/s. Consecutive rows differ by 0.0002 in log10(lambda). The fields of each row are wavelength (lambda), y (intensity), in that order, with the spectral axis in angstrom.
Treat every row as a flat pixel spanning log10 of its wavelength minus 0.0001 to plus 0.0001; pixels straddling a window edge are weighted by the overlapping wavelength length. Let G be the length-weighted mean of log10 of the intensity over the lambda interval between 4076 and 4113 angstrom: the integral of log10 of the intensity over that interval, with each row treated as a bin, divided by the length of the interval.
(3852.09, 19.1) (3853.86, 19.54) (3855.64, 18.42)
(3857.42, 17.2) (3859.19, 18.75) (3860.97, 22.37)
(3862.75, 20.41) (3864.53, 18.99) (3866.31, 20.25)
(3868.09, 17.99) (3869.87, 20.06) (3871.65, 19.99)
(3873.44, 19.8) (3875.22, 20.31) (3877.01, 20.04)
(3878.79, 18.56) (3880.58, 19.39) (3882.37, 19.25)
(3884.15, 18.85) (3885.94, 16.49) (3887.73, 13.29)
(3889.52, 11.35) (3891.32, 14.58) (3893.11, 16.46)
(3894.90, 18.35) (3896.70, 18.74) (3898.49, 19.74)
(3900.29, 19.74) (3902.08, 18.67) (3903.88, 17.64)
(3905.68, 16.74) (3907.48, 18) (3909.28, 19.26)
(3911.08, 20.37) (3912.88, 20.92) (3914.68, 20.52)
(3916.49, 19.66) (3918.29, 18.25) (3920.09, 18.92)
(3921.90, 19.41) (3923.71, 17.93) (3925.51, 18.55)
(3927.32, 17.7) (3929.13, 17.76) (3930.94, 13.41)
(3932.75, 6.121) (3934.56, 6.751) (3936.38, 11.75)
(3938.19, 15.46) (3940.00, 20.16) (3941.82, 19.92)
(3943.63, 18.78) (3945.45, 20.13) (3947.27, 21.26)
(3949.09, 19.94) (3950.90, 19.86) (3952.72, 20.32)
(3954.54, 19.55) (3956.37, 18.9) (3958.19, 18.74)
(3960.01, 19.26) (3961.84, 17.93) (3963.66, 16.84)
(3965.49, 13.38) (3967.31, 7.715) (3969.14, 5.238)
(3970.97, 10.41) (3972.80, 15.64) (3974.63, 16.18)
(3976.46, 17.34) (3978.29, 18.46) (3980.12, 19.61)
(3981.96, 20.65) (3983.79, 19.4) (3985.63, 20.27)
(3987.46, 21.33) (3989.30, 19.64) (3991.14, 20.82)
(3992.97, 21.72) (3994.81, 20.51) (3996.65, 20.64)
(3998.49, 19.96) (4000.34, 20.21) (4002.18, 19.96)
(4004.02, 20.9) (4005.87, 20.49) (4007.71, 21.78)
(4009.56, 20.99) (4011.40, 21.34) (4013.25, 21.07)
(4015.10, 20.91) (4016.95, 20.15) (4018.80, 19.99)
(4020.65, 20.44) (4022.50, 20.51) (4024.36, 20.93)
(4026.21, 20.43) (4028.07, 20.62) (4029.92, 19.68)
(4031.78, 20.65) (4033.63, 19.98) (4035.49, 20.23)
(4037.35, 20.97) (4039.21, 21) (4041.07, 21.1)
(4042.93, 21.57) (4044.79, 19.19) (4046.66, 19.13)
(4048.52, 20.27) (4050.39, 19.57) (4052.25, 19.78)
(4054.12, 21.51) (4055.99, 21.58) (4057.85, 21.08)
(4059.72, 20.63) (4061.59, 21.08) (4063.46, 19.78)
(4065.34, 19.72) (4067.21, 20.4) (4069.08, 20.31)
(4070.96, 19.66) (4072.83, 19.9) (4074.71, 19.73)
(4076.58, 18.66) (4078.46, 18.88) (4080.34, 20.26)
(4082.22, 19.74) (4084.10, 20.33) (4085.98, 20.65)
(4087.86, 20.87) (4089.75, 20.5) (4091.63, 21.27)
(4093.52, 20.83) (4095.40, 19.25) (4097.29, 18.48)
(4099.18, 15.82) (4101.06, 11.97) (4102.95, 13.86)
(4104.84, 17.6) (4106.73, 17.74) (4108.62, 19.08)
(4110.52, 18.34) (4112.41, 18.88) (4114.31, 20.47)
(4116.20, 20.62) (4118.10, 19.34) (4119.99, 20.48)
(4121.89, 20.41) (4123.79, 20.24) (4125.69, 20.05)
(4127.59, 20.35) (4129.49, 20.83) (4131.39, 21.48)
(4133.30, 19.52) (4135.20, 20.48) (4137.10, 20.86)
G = 1.27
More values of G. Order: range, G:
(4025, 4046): 1.31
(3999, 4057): 1.31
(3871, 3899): 1.24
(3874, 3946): 1.23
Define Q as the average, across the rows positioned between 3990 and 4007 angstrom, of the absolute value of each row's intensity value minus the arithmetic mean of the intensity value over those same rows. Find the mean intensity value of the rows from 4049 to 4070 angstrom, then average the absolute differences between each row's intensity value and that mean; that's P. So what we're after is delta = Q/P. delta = 0.6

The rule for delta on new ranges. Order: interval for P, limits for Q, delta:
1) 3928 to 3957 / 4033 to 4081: 0.2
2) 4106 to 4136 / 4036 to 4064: 0.9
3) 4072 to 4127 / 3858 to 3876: 0.6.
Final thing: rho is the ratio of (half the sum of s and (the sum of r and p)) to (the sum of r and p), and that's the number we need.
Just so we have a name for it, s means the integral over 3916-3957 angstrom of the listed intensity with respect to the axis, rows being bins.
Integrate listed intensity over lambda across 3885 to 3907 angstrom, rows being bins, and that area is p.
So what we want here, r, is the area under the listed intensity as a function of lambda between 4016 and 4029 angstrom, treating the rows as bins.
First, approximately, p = 370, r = 266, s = 713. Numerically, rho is 1.06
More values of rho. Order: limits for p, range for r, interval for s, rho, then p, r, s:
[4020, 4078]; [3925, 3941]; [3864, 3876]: 0.58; 1178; 226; 236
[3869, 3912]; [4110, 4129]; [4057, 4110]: 0.94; 781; 380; 1018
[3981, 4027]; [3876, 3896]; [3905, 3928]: 0.67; 948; 340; 436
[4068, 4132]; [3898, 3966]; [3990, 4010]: 0.58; 1236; 1215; 414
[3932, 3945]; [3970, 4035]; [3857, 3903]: 0.79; 188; 1288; 849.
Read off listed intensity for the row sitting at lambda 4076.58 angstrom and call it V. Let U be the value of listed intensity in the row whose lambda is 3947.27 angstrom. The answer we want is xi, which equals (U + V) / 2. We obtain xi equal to 19.96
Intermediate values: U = 21.26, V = 18.66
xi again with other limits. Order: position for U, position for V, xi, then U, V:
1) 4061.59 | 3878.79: 19.82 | 21.08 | 18.56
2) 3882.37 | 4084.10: 19.79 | 19.25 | 20.33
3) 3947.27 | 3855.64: 19.84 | 21.26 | 18.42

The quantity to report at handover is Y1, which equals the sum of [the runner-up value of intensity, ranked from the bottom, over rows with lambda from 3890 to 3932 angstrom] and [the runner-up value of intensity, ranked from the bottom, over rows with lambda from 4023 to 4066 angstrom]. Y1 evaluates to 33.8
